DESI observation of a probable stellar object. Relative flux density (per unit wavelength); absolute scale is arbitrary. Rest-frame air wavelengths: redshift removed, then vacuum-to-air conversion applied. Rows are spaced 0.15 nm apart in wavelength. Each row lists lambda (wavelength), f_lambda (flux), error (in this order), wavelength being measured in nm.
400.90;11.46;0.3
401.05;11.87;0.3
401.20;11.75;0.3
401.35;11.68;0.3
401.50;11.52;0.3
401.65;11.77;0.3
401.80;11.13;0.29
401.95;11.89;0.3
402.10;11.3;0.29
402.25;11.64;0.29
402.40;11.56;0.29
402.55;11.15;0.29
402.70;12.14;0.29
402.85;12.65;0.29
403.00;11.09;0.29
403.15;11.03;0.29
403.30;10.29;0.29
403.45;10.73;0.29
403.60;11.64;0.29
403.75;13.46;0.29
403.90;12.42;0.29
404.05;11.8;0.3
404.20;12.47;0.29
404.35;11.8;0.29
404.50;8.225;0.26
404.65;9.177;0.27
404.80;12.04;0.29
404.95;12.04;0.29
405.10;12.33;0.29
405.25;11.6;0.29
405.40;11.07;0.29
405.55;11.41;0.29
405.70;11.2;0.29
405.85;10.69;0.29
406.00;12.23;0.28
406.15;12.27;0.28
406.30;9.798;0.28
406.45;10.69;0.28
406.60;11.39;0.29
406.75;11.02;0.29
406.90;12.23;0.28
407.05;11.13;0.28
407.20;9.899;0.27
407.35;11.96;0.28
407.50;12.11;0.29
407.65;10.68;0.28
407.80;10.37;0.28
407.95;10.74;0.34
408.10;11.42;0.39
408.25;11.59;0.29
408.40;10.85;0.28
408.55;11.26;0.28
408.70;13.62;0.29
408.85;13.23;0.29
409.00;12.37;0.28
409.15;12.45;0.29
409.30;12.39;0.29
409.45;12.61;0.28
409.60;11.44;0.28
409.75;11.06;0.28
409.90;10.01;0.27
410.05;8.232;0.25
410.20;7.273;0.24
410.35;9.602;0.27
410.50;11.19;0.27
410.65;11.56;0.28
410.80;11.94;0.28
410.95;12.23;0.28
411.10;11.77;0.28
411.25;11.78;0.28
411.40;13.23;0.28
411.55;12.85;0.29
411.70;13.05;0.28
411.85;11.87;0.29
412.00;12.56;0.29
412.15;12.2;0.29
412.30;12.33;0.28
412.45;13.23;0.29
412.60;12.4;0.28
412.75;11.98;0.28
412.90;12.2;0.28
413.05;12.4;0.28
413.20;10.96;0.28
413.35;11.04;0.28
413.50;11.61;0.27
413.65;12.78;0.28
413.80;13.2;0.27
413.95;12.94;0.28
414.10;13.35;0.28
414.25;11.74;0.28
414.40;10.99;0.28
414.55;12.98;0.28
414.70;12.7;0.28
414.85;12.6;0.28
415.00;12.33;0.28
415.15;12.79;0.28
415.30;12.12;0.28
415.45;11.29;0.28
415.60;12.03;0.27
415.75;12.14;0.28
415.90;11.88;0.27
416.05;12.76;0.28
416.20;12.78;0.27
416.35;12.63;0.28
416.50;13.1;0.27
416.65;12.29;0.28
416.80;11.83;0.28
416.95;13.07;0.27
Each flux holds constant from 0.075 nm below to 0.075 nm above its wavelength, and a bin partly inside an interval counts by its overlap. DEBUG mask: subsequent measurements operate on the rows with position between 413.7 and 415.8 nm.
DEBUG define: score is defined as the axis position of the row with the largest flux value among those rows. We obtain 414.10 nm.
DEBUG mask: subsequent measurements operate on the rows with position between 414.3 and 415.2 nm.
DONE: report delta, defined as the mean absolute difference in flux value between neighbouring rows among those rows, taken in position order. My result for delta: 0.62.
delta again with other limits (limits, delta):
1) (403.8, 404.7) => 1.30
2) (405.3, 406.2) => 0.53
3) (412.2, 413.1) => 0.51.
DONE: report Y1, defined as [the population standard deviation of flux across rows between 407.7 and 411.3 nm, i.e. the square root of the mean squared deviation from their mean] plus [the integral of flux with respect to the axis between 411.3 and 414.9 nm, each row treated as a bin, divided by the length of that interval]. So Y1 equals 13.8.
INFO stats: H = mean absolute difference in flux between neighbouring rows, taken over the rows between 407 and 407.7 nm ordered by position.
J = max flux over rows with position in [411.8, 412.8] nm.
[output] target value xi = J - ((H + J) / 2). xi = 6.01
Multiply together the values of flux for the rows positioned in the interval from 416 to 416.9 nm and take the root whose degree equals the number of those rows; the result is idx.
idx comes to 12.6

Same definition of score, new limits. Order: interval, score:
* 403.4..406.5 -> 403.75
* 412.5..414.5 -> 414.10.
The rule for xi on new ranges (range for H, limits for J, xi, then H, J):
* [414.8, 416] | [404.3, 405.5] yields 5.93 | 0.48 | 12.33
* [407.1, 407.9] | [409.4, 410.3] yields 5.81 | 0.99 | 12.61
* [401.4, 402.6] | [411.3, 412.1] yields 6.40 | 0.44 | 13.23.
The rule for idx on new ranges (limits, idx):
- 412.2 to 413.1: 12.4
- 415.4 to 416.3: 12.1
